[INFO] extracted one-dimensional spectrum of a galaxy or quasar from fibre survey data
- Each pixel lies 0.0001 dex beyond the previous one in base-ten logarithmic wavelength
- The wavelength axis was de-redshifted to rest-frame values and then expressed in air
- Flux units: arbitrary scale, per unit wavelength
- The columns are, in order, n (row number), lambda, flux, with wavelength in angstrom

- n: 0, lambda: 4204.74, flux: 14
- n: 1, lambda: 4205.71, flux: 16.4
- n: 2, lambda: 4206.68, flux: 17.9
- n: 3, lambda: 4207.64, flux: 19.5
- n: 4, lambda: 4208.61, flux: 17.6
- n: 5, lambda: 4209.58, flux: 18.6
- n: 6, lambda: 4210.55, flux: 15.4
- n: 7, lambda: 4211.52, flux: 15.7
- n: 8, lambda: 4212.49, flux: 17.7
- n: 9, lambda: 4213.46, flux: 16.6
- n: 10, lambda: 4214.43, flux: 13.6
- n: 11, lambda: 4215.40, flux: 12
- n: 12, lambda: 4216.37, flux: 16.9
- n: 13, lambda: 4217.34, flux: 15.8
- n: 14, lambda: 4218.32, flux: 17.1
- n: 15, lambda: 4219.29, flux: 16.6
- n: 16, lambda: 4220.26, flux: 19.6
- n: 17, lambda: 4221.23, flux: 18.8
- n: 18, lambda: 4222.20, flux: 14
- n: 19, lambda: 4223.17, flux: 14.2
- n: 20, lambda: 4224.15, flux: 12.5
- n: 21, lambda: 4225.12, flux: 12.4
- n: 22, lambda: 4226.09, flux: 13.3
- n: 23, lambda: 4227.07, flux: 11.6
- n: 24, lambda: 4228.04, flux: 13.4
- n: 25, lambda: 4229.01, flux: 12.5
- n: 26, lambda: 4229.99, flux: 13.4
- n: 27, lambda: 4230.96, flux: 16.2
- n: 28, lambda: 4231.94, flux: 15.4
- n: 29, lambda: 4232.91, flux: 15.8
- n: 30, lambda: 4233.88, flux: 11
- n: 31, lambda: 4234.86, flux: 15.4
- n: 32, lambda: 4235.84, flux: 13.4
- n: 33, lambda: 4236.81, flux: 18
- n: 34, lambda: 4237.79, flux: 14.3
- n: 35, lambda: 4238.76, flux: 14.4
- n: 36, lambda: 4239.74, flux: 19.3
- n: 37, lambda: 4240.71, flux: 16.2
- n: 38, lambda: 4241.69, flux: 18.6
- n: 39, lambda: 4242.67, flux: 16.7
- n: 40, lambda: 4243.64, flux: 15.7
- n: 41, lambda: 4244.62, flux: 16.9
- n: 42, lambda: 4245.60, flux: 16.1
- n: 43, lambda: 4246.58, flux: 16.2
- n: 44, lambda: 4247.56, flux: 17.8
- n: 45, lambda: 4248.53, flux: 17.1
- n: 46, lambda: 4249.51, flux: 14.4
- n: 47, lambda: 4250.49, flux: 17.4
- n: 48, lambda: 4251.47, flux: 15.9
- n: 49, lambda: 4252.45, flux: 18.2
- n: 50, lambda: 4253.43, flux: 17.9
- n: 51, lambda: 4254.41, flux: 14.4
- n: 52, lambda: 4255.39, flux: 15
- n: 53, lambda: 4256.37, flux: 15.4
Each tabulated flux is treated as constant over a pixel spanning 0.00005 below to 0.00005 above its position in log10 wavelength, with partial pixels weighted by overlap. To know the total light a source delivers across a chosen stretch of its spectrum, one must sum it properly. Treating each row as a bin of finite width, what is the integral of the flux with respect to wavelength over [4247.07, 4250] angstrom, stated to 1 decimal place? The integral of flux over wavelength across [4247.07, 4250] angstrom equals 48.2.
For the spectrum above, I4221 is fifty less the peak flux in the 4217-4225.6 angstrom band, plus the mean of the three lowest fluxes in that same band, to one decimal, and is 43.4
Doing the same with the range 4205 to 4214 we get 46.3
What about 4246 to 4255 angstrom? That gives 46.7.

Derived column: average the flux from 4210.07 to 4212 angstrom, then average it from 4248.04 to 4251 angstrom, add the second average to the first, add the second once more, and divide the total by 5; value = 9.6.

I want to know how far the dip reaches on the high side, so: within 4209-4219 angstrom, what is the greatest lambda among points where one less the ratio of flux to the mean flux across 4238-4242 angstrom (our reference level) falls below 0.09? 4218.32 angstrom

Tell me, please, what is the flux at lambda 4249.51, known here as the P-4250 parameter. 14.4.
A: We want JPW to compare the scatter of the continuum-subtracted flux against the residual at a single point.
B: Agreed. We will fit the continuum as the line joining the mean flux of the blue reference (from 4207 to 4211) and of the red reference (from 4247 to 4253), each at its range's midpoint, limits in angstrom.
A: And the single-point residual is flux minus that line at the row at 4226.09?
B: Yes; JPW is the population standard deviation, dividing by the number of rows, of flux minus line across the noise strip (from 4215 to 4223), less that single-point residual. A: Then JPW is 6.4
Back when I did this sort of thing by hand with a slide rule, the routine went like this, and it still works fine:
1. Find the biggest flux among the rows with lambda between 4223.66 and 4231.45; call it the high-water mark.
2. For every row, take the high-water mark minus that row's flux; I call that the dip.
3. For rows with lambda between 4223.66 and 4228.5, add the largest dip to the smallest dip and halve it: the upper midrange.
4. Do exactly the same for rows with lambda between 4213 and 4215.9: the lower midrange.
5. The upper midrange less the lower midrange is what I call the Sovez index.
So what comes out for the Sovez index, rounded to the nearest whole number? 2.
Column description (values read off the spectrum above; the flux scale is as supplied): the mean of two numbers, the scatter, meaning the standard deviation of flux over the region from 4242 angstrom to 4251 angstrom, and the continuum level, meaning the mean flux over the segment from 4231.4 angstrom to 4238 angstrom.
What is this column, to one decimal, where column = 7.9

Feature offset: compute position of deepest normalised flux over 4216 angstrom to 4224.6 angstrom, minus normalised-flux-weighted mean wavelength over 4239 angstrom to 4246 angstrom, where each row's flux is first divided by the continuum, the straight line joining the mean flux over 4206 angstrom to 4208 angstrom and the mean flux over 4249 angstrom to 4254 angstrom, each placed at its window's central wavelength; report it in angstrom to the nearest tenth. -18.4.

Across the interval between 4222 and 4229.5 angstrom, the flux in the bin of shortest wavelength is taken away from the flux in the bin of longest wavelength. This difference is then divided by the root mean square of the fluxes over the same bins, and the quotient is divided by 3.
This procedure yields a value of -0.038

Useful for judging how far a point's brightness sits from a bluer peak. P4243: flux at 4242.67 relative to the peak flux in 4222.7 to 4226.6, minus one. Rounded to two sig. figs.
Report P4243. 0.18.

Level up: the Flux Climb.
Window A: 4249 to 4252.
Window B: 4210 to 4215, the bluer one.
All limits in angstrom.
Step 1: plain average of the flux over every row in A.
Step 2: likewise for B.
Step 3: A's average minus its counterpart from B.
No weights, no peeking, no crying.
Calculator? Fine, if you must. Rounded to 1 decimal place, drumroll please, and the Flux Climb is 0.1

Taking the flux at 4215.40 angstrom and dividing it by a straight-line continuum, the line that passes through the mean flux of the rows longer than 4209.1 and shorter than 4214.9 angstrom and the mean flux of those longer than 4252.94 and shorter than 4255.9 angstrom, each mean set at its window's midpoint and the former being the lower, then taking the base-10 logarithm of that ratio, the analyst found -0.13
